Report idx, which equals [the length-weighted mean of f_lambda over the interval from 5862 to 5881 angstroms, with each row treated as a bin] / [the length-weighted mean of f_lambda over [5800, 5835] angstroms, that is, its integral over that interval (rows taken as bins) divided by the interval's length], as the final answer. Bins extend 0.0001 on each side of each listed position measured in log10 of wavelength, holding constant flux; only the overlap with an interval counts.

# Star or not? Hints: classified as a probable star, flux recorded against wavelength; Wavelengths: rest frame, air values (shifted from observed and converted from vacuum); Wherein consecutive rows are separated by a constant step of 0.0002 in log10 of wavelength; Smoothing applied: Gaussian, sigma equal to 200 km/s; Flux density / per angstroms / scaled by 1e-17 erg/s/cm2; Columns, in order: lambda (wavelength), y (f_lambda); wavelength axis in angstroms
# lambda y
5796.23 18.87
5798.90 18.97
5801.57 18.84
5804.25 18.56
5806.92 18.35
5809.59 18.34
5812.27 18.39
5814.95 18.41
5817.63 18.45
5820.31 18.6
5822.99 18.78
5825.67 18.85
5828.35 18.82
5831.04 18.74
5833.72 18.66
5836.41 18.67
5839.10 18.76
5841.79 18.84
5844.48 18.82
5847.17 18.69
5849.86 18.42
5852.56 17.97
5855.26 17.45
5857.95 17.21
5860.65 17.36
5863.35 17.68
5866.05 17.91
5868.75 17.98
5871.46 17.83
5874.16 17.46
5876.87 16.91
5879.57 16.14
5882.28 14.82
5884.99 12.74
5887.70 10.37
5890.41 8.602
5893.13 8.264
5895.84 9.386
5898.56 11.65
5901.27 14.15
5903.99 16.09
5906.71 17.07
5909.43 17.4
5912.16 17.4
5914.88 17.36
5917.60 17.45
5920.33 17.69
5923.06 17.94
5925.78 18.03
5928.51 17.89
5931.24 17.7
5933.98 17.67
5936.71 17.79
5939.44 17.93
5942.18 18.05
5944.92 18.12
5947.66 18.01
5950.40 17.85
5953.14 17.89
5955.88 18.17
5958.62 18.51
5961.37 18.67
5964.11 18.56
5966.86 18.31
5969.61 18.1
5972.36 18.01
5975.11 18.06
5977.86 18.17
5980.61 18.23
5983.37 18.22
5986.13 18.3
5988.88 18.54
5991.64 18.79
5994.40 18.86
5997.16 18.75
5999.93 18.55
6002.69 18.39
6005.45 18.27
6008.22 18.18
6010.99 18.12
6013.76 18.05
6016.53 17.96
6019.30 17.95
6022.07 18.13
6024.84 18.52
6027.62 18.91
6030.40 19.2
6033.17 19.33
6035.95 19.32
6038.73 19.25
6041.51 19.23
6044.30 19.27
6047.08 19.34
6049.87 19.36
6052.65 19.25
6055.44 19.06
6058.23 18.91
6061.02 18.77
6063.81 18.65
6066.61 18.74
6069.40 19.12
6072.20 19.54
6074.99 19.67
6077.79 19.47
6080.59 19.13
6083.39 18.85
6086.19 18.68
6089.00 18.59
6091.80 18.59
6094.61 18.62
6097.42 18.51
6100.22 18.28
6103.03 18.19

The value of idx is 0.94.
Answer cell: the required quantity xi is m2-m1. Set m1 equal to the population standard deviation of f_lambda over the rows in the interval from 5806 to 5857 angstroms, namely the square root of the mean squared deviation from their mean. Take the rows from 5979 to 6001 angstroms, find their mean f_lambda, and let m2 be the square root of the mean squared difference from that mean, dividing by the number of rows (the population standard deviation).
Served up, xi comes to -0.1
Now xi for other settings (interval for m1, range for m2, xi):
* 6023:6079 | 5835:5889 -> 1.8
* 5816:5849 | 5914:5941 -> 0.1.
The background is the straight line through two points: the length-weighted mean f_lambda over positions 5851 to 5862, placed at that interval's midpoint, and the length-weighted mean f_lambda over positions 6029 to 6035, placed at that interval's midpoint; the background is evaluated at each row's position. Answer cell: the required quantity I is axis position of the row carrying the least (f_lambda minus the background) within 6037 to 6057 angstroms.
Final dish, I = 6055.44 angstroms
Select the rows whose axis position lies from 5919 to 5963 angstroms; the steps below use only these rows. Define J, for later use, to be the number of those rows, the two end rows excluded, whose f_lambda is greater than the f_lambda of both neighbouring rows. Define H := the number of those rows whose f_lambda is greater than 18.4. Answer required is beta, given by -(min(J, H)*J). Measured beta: -4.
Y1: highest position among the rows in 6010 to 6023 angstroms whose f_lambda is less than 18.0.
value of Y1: 6019.30 angstroms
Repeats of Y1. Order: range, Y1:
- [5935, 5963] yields 5953.14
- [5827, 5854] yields 5852.56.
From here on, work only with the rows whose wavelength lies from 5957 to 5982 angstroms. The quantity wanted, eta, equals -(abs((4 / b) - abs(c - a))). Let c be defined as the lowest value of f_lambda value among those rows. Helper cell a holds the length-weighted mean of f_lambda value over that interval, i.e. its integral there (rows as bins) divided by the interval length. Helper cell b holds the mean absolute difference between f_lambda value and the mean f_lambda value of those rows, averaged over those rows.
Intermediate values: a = 18.3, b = 0.20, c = 18.01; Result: -20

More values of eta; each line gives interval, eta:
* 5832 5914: -6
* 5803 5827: -26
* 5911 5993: -14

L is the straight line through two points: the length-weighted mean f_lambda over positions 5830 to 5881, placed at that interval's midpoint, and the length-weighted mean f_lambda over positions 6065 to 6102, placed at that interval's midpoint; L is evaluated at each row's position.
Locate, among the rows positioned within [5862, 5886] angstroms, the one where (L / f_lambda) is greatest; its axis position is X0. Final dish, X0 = 5884.99 angstroms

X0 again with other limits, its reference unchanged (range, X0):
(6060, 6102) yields 6100.22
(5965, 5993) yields 5972.36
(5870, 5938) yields 5893.13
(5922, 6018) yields 6016.53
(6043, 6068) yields 6063.81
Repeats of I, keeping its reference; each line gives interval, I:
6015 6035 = 6019.30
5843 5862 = 5857.95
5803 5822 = 5809.59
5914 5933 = 5914.88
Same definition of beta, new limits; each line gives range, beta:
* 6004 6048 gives -1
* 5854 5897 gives 0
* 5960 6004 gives -4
